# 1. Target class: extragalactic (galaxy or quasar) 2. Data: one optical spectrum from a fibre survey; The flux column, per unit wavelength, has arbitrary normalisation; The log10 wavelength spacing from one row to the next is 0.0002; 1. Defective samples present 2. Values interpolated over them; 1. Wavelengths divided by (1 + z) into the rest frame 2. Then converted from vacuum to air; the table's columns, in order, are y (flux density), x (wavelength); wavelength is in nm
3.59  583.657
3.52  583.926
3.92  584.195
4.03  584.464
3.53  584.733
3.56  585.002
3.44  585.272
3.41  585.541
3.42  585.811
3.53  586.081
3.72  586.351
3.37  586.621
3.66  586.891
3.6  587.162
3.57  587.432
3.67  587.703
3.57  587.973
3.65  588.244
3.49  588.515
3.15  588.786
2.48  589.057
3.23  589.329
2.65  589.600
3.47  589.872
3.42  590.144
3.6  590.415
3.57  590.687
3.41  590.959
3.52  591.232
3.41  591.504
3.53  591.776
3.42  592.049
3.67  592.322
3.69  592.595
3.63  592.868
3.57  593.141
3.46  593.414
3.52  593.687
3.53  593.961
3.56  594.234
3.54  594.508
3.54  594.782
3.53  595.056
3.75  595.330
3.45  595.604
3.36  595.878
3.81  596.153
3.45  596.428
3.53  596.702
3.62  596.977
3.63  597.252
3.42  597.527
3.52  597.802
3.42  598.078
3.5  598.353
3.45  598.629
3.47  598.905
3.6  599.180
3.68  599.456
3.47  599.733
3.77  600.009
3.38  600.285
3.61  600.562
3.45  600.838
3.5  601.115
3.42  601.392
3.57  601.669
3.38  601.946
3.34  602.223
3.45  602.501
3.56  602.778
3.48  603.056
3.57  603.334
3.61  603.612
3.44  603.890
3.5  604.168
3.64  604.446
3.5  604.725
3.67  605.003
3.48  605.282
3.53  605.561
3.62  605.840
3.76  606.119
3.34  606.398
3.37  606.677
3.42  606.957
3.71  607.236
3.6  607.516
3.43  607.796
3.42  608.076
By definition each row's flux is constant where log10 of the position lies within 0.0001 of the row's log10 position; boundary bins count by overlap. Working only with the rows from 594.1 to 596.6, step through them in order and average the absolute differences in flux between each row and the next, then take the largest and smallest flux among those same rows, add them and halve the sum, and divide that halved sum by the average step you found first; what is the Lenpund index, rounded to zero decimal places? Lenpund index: 20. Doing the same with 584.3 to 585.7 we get 22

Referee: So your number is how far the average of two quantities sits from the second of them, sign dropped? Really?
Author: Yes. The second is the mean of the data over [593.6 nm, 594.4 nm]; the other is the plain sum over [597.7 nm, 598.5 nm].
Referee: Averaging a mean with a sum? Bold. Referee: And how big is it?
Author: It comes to 3.45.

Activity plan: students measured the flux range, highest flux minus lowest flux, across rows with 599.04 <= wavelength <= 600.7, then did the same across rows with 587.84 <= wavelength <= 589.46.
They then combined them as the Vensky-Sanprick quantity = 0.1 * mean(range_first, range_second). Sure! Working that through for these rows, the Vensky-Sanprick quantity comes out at 0.078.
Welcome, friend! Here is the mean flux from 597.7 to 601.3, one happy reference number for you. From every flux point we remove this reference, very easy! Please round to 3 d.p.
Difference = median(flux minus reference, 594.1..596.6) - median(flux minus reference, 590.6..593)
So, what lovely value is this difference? 0.010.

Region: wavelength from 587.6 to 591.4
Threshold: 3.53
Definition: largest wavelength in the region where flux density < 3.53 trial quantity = 591.232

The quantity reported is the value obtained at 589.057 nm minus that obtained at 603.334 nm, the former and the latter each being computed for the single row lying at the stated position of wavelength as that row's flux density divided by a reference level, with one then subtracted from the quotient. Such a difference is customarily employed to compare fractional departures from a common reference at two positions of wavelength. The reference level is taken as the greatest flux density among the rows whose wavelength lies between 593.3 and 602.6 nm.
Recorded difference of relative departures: -0.29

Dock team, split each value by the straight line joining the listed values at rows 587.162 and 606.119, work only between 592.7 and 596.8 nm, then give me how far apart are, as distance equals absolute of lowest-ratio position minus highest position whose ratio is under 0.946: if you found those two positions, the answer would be 0.55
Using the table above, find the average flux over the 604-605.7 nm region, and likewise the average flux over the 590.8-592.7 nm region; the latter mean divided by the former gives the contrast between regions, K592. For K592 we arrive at 0.991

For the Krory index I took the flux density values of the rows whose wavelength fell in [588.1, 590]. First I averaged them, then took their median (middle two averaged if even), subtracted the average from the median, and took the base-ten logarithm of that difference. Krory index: -1.2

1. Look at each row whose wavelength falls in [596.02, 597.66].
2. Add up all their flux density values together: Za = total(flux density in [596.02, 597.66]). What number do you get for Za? 21.5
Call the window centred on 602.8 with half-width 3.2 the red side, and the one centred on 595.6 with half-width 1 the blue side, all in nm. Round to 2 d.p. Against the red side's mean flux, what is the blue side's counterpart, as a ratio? 1.01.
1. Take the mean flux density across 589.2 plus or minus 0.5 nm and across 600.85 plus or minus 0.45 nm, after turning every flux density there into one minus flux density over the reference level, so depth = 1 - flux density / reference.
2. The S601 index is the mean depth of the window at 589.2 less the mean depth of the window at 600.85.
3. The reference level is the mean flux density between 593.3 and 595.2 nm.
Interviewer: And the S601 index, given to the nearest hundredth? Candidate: 0.18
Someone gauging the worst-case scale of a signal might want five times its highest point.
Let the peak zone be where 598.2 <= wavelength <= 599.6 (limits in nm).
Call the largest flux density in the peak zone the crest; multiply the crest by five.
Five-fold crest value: 18.4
